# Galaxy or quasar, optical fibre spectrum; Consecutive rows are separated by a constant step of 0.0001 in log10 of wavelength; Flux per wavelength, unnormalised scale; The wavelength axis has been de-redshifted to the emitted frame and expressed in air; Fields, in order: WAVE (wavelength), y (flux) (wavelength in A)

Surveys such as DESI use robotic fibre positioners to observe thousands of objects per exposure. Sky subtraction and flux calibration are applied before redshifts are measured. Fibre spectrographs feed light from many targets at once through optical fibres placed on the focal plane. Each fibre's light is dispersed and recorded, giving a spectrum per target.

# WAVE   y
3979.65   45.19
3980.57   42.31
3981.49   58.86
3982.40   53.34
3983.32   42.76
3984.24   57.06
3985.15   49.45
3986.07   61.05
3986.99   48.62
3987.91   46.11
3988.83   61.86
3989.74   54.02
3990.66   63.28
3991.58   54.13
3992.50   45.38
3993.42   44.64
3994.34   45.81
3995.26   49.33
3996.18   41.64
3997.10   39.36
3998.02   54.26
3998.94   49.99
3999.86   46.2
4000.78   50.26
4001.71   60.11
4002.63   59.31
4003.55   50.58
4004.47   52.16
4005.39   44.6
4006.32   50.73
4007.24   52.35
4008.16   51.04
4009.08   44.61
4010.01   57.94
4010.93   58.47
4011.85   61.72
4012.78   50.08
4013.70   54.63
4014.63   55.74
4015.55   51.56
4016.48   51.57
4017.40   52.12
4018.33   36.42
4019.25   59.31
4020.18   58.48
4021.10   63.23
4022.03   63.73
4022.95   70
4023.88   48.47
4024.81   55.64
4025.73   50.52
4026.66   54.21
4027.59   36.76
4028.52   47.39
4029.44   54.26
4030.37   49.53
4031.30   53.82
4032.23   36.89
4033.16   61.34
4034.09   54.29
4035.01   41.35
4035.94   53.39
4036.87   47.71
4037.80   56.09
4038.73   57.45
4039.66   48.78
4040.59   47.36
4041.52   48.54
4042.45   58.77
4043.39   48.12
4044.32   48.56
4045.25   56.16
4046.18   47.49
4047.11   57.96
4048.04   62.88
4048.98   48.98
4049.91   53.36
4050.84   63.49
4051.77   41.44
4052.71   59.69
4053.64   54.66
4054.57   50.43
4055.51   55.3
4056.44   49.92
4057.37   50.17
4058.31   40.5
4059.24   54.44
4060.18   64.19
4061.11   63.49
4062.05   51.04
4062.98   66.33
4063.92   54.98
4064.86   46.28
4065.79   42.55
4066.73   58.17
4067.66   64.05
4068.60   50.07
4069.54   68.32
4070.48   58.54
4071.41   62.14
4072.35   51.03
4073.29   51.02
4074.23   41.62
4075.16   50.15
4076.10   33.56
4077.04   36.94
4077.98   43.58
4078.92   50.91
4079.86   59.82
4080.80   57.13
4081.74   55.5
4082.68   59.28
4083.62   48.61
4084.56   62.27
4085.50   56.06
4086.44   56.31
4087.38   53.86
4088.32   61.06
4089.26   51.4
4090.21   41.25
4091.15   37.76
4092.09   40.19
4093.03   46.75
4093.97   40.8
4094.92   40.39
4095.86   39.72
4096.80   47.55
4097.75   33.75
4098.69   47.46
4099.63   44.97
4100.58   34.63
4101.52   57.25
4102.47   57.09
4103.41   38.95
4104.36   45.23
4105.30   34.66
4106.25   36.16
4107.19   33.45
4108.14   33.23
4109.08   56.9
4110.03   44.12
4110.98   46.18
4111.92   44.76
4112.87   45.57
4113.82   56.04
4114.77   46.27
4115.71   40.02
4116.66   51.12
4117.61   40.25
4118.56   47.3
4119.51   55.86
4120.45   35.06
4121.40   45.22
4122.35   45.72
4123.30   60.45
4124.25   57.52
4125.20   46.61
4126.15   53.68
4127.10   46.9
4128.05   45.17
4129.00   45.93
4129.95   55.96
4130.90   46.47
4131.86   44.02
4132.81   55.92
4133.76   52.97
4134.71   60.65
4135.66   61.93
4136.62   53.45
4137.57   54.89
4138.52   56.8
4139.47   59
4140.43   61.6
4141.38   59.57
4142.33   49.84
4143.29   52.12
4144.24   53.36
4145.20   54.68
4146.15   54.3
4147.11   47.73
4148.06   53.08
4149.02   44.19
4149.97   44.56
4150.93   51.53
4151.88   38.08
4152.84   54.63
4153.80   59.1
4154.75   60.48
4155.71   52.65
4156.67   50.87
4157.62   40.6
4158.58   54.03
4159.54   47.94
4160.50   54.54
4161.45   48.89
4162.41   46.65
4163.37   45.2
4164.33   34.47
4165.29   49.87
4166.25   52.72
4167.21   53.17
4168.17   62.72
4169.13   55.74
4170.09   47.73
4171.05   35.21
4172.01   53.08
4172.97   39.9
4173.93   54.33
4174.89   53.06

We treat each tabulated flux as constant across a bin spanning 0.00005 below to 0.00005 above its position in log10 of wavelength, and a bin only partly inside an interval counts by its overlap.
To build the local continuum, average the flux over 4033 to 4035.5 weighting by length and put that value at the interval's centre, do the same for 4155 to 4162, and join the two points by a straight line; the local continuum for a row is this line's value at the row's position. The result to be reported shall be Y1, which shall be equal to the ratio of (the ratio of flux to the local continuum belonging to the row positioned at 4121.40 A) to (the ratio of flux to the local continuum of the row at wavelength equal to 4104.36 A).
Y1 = 1.00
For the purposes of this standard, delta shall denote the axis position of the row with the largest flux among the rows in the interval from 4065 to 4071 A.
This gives 4069.54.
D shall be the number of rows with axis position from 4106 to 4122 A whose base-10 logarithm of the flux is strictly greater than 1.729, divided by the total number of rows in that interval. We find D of 0.18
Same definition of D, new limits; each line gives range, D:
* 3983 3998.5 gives 0.41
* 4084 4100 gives 0.29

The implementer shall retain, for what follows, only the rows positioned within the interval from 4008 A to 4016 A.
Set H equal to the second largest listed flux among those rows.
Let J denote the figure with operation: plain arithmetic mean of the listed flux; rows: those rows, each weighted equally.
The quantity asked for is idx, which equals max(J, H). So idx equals 58.5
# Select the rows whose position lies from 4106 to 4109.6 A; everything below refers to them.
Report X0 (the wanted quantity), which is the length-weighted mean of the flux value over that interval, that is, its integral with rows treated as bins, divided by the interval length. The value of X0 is 40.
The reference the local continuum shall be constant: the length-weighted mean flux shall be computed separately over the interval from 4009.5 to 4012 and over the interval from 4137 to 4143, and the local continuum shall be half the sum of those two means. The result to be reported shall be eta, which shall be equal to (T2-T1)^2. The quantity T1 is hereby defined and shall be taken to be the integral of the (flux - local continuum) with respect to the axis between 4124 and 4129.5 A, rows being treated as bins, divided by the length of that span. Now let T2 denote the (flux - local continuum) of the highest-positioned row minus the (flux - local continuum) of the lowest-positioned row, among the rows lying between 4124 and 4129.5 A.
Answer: 8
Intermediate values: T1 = -8.8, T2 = -12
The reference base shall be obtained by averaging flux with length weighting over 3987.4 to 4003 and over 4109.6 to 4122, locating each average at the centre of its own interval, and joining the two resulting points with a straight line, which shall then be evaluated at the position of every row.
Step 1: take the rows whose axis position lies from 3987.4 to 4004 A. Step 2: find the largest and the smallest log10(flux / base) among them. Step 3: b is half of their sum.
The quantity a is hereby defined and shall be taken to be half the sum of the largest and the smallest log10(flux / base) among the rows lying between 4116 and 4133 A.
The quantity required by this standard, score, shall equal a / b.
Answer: -0.3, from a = 0.00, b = -0.009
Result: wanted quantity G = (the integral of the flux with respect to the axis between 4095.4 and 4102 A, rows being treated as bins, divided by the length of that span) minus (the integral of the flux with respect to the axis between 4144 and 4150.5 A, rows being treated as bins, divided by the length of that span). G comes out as -7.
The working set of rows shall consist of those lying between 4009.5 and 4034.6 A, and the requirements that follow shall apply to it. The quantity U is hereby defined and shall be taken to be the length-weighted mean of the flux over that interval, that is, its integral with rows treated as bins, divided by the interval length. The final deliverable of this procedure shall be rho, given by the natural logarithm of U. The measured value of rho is 3.98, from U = 54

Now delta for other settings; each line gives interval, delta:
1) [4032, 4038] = 4033.16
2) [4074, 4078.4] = 4075.16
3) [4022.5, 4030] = 4022.95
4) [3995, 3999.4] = 3998.02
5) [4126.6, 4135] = 4134.71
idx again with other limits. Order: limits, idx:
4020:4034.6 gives 63.7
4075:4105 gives 61.1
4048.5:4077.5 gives 66.3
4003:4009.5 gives 52.2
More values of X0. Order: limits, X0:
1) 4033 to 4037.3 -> 51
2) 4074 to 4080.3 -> 45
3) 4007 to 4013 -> 54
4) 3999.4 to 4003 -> 54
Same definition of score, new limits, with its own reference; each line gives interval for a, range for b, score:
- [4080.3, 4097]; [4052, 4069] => 0.4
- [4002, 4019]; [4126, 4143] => -0.4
